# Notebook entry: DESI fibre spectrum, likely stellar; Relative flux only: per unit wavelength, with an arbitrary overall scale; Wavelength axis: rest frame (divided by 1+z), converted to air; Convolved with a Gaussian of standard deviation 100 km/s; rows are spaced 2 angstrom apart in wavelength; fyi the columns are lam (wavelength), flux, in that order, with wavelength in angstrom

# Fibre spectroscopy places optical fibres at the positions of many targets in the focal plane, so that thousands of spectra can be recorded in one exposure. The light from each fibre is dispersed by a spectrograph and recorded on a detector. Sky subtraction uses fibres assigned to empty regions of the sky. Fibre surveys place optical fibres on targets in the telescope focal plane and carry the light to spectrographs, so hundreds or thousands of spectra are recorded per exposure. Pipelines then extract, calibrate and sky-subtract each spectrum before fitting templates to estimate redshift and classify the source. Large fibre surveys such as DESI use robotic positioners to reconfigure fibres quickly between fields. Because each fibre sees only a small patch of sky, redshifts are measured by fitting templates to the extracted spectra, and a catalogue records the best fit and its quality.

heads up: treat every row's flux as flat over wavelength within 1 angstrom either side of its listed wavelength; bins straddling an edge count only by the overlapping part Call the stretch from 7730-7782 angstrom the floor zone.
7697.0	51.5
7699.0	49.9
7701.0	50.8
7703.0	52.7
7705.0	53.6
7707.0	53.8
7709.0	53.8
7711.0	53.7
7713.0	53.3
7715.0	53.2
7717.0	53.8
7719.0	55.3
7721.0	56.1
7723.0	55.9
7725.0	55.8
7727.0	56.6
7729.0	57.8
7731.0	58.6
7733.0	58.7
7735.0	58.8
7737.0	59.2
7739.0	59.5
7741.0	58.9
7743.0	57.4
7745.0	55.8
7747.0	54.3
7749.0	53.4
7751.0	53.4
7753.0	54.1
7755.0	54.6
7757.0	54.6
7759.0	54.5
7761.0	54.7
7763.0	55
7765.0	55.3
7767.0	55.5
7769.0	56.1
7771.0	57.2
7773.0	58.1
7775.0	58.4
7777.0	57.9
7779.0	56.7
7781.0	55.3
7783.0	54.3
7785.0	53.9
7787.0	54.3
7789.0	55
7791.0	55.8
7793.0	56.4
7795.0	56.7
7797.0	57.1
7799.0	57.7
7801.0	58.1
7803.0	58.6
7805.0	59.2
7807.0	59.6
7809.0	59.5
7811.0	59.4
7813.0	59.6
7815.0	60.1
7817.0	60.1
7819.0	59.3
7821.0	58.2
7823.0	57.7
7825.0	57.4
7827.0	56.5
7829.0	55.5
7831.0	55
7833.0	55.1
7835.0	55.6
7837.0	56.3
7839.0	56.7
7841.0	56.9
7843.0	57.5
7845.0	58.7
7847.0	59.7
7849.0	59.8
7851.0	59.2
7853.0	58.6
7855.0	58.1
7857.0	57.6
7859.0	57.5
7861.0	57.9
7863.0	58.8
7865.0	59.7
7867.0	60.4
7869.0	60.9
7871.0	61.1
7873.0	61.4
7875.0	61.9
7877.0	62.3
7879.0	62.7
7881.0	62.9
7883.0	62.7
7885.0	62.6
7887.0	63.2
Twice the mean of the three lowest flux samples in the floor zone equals 107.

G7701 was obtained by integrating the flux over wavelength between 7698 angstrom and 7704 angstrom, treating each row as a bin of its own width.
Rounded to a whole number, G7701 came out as 307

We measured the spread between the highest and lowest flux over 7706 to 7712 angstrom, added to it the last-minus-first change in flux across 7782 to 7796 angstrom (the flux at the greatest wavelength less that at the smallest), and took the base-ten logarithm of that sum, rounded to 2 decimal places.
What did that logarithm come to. 0.40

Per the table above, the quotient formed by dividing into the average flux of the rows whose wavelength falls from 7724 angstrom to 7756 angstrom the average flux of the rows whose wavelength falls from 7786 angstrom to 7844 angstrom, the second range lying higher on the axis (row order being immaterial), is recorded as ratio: 0.99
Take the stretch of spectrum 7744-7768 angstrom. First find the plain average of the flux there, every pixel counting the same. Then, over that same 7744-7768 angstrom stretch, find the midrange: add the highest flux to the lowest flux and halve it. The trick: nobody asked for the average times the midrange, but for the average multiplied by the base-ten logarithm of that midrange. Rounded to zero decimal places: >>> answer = 95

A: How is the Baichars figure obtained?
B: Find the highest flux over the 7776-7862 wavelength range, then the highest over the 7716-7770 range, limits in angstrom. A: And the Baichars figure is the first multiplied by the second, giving 3576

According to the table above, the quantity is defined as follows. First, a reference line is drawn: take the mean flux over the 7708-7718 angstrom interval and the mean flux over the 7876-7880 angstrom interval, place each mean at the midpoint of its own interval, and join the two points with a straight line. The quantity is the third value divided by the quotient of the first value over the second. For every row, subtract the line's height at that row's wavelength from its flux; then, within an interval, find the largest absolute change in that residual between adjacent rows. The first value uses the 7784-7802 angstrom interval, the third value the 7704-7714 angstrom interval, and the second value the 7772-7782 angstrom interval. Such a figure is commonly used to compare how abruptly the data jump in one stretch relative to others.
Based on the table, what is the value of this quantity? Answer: 1.1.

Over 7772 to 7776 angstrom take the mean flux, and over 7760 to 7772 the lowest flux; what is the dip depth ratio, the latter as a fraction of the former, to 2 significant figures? 0.94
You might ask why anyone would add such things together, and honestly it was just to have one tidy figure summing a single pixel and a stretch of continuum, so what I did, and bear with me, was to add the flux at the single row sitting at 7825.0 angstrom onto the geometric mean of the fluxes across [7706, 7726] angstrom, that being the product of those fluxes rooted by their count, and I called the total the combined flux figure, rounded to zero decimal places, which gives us 112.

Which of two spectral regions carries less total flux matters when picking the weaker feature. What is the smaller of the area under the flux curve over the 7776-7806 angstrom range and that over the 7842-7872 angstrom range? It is 1694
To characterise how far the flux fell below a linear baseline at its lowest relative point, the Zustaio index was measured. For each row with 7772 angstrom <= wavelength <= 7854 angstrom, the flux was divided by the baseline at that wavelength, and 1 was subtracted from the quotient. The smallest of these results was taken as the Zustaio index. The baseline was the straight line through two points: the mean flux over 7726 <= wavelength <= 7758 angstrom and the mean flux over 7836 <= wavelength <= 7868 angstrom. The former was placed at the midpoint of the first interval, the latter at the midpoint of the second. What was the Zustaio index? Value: -0.059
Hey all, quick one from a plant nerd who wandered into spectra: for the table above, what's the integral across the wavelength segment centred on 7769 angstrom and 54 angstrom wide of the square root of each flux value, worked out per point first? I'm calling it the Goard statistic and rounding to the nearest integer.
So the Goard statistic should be 402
